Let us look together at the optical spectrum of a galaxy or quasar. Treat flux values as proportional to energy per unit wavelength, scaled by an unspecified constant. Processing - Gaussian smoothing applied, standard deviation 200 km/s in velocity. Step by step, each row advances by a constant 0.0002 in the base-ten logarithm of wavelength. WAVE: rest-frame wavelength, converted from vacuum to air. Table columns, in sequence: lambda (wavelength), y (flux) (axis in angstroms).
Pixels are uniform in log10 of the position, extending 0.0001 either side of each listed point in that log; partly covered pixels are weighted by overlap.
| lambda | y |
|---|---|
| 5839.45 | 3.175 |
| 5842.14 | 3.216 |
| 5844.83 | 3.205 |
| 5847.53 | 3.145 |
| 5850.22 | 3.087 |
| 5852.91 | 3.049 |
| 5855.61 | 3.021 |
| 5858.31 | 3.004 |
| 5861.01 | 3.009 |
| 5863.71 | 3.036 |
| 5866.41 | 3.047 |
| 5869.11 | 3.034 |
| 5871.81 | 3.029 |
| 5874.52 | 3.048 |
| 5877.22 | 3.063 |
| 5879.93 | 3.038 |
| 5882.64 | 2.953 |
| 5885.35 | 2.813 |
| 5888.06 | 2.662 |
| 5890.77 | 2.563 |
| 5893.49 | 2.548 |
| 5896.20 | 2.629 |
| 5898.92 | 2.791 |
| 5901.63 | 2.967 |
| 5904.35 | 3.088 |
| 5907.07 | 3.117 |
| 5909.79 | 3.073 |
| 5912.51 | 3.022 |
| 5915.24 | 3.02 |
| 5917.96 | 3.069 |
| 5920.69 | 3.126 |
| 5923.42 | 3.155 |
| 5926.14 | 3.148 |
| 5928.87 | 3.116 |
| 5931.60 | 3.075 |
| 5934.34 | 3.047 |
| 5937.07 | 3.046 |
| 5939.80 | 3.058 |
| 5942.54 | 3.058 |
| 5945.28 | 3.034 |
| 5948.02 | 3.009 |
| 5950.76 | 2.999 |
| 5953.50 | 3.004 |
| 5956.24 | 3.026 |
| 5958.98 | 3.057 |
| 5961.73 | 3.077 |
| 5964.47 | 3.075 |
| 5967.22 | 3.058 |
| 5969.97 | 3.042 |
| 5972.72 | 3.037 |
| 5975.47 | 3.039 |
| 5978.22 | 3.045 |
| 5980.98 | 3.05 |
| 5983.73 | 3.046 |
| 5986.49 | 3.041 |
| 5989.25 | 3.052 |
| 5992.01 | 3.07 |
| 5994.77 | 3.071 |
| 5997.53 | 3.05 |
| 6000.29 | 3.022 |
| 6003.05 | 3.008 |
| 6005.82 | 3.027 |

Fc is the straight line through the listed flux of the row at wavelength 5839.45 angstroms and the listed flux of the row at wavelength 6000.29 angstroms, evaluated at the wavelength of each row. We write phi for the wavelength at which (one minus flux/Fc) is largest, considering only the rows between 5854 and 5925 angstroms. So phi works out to 5893.49 angstroms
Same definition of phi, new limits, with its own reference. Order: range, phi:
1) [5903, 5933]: 5912.51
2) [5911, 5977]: 5912.51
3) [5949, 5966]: 5950.76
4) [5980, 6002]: 6000.29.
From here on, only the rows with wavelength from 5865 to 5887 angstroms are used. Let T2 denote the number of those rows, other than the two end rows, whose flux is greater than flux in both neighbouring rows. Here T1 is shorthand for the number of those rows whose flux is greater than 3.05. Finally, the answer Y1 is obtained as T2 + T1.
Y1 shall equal 2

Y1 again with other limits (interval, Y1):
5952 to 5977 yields 5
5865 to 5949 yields 15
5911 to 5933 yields 7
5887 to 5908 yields 2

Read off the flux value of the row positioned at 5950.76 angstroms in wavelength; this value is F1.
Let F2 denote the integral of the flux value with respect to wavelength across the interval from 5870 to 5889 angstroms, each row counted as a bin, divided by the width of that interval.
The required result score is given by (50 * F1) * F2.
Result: 443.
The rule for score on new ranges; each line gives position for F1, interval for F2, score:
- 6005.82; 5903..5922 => 465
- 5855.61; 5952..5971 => 461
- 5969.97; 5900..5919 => 464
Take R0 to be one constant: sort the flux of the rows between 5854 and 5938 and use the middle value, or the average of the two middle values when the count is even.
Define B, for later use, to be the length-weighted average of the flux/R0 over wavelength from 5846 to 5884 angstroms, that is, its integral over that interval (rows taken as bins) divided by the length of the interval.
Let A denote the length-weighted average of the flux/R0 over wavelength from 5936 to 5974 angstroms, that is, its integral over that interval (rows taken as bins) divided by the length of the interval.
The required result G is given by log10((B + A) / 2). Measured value 0.001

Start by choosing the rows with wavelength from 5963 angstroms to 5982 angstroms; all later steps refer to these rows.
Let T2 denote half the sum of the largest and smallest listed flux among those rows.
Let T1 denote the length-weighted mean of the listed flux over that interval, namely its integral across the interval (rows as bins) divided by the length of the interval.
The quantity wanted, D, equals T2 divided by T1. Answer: 1.00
